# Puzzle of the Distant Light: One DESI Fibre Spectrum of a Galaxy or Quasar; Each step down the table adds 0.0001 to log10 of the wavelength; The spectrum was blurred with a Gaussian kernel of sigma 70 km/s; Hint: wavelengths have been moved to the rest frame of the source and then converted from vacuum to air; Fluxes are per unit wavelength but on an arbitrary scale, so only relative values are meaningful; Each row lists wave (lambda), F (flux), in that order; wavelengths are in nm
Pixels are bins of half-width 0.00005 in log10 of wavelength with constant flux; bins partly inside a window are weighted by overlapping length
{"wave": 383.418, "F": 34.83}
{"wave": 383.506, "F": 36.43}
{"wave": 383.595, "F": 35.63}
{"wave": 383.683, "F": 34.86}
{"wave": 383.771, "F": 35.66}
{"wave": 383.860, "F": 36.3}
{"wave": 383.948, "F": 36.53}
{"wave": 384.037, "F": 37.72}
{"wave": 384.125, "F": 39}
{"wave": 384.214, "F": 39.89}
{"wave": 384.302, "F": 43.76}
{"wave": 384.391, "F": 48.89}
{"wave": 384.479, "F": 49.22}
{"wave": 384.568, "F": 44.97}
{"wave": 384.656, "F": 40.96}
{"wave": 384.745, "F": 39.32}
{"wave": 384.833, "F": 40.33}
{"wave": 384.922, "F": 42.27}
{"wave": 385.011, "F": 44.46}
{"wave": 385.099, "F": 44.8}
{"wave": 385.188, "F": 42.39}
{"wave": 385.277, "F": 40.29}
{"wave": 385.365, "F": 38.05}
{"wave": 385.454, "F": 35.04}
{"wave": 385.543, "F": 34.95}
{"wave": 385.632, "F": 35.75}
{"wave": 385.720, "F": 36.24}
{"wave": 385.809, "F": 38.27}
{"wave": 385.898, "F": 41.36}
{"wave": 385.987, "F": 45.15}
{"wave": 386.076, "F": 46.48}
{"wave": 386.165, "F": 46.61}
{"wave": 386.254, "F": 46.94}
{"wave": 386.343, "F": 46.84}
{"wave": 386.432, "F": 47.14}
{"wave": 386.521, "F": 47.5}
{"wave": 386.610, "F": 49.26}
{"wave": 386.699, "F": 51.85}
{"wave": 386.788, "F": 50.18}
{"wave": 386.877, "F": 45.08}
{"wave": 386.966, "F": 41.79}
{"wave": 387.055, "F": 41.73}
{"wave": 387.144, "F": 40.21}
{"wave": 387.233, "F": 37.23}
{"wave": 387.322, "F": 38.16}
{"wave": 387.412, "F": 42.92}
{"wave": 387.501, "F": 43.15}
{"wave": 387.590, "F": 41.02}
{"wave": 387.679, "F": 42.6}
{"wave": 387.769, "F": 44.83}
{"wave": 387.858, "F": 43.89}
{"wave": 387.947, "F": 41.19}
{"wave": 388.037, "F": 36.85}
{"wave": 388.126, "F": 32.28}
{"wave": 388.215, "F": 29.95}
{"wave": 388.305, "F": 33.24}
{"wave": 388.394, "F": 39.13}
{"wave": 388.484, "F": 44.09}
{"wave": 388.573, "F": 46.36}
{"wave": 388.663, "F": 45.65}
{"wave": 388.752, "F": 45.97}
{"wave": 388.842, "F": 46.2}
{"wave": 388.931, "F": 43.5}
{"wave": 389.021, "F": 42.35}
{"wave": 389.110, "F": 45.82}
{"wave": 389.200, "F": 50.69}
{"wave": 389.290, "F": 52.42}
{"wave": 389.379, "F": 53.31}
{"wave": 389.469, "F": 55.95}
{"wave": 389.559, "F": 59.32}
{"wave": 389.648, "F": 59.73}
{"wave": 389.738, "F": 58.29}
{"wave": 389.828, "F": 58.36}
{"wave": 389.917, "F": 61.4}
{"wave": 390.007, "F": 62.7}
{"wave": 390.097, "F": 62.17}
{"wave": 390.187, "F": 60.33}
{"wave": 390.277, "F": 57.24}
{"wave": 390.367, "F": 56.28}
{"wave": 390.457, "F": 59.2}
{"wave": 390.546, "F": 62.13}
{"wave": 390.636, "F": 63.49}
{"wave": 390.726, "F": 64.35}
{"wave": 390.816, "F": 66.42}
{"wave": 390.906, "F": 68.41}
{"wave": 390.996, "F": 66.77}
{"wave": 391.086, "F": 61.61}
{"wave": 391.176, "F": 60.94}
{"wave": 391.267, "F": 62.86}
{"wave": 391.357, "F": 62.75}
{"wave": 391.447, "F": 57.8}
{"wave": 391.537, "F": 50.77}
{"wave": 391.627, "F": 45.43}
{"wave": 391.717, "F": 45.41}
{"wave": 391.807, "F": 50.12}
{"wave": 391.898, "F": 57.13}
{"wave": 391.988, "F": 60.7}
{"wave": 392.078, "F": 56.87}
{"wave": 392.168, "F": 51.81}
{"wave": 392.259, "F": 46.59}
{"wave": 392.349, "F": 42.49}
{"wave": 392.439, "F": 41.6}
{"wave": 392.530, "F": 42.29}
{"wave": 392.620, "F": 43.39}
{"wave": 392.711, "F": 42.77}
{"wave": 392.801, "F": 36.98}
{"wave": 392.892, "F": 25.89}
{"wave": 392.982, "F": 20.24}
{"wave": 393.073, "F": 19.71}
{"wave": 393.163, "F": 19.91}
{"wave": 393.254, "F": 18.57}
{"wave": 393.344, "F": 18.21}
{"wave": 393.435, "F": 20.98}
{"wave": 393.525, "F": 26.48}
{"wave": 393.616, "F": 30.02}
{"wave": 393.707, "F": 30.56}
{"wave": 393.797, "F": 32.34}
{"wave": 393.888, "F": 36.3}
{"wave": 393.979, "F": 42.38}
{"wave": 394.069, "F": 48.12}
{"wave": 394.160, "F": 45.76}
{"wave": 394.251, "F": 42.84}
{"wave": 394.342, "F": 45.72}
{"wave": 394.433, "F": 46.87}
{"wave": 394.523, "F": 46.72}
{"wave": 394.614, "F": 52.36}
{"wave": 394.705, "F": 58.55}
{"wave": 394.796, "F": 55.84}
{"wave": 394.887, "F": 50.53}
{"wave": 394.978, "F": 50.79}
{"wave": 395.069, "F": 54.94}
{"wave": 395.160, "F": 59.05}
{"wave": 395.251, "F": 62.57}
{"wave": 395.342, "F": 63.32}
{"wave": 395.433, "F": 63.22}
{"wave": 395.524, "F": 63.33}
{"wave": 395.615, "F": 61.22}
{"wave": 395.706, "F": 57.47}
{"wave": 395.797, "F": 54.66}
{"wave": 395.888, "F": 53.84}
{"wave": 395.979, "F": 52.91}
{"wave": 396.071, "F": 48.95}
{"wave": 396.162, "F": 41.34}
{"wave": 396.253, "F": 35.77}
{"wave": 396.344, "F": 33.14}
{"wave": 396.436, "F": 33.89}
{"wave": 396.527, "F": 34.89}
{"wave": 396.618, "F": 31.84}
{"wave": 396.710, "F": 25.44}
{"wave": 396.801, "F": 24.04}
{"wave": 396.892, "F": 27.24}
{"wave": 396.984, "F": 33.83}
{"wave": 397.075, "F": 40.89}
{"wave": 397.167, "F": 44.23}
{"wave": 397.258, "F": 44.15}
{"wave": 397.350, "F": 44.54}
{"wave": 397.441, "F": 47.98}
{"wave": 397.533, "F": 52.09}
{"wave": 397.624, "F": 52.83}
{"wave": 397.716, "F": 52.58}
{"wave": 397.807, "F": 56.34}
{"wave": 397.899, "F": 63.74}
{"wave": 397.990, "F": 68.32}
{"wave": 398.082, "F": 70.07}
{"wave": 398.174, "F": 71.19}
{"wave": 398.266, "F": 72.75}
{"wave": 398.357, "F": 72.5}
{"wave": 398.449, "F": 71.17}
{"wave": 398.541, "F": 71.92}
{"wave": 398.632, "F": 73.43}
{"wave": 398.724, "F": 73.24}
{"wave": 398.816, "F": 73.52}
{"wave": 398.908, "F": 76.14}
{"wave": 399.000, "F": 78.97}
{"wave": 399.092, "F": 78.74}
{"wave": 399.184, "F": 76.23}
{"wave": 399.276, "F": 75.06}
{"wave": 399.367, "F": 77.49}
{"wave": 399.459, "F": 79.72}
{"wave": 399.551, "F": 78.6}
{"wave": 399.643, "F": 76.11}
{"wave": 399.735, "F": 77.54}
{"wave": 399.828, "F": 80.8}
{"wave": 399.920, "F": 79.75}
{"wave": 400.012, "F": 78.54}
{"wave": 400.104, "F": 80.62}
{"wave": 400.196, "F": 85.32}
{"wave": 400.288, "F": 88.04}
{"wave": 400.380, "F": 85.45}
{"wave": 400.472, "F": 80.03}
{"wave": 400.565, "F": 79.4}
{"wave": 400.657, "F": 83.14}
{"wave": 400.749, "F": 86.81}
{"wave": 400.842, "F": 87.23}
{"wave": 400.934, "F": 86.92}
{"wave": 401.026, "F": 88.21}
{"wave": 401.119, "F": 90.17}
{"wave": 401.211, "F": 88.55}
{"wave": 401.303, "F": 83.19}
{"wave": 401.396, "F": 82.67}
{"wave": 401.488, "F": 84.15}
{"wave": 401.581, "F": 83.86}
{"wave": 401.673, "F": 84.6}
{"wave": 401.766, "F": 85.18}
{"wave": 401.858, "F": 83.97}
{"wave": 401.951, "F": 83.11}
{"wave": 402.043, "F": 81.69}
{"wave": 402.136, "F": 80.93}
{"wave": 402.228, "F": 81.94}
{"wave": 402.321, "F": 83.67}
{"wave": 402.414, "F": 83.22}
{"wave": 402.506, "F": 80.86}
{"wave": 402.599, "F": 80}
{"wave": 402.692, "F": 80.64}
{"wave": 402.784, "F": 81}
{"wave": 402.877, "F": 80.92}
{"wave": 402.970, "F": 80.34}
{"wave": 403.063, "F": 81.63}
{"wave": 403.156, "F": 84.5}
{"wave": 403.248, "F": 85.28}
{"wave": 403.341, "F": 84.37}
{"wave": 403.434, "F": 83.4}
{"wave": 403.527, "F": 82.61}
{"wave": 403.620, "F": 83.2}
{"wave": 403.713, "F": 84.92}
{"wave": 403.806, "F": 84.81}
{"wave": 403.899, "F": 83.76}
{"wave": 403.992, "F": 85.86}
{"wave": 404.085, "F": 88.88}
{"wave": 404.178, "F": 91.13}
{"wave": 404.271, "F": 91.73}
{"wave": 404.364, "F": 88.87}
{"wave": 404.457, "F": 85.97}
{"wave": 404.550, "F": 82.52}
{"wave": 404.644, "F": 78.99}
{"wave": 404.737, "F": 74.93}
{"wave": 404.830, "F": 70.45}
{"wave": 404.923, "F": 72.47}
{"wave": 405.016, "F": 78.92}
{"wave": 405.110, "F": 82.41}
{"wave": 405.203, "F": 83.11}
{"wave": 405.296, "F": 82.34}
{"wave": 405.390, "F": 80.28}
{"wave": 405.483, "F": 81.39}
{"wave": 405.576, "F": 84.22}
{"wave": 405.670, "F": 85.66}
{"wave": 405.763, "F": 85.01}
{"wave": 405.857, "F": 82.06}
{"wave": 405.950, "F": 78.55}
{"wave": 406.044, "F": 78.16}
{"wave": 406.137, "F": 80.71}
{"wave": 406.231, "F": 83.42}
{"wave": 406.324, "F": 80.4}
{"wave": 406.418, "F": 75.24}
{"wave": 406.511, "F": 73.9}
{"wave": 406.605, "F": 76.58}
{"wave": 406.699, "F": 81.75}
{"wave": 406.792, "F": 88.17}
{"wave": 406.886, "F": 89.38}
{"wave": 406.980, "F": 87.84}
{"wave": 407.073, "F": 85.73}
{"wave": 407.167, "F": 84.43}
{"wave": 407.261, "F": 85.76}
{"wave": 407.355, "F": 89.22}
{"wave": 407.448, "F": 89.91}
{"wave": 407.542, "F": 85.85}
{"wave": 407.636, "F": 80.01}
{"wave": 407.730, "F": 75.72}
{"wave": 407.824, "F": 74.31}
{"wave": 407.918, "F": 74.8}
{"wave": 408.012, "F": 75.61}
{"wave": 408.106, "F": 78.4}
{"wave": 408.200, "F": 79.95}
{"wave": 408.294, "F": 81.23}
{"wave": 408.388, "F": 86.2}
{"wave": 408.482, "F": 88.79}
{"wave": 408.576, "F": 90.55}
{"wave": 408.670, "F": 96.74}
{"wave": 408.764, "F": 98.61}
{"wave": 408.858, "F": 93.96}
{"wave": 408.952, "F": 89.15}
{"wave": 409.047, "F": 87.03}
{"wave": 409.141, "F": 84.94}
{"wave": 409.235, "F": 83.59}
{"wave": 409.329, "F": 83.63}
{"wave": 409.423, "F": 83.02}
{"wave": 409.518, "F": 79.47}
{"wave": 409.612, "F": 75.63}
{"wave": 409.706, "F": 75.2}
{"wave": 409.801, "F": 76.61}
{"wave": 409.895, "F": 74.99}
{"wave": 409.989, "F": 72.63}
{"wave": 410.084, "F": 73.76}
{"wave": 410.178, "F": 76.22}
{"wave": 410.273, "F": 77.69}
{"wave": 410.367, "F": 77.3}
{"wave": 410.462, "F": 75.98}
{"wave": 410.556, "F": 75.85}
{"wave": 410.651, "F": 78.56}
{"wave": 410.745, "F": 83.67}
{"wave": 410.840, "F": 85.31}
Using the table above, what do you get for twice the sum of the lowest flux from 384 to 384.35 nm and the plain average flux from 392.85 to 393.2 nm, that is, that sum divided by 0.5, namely 118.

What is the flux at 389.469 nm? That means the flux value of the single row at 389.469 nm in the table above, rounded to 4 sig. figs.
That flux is 55.95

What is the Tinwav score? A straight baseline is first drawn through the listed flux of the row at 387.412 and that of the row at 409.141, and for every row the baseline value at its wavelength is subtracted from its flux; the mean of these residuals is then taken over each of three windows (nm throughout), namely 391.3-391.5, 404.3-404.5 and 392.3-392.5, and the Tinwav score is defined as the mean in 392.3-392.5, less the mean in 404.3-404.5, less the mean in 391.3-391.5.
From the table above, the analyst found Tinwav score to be -32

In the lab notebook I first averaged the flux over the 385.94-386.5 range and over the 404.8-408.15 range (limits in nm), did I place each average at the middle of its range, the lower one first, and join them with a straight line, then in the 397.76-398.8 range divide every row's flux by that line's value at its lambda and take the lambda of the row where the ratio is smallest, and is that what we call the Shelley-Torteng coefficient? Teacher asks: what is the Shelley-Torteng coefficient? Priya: 397.807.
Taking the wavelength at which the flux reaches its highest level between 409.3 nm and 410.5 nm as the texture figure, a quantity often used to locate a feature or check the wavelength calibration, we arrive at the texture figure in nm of 409.329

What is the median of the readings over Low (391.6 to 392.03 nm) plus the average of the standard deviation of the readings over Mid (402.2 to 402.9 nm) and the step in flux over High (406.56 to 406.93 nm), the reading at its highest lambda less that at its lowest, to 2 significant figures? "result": 57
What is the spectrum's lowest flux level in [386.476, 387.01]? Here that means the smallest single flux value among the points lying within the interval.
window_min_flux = 41.79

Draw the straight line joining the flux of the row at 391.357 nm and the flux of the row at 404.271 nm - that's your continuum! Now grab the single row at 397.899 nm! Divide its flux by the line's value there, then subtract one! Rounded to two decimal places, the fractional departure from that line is -0.18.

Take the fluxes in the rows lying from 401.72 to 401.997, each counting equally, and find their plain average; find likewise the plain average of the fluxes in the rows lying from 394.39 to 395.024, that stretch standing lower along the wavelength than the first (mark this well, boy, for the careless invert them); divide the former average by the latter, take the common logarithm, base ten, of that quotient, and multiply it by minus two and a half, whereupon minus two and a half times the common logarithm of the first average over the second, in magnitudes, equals -0.5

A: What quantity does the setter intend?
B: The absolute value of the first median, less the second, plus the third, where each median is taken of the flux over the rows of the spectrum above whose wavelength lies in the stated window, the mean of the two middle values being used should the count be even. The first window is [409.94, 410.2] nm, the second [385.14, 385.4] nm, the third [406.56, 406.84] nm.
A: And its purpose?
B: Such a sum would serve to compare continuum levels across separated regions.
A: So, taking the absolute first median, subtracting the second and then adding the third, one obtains 115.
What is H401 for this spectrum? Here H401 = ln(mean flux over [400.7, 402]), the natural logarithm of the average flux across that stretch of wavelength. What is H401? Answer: 4.4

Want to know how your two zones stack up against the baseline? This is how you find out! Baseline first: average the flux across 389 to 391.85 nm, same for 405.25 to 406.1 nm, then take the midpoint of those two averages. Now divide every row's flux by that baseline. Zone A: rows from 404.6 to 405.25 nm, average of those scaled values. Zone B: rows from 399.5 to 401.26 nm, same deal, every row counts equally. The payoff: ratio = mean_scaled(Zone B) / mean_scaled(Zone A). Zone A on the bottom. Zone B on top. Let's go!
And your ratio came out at 1.1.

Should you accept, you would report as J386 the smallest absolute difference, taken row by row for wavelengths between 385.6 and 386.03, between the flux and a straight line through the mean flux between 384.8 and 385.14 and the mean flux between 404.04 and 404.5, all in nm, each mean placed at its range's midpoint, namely 0.3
